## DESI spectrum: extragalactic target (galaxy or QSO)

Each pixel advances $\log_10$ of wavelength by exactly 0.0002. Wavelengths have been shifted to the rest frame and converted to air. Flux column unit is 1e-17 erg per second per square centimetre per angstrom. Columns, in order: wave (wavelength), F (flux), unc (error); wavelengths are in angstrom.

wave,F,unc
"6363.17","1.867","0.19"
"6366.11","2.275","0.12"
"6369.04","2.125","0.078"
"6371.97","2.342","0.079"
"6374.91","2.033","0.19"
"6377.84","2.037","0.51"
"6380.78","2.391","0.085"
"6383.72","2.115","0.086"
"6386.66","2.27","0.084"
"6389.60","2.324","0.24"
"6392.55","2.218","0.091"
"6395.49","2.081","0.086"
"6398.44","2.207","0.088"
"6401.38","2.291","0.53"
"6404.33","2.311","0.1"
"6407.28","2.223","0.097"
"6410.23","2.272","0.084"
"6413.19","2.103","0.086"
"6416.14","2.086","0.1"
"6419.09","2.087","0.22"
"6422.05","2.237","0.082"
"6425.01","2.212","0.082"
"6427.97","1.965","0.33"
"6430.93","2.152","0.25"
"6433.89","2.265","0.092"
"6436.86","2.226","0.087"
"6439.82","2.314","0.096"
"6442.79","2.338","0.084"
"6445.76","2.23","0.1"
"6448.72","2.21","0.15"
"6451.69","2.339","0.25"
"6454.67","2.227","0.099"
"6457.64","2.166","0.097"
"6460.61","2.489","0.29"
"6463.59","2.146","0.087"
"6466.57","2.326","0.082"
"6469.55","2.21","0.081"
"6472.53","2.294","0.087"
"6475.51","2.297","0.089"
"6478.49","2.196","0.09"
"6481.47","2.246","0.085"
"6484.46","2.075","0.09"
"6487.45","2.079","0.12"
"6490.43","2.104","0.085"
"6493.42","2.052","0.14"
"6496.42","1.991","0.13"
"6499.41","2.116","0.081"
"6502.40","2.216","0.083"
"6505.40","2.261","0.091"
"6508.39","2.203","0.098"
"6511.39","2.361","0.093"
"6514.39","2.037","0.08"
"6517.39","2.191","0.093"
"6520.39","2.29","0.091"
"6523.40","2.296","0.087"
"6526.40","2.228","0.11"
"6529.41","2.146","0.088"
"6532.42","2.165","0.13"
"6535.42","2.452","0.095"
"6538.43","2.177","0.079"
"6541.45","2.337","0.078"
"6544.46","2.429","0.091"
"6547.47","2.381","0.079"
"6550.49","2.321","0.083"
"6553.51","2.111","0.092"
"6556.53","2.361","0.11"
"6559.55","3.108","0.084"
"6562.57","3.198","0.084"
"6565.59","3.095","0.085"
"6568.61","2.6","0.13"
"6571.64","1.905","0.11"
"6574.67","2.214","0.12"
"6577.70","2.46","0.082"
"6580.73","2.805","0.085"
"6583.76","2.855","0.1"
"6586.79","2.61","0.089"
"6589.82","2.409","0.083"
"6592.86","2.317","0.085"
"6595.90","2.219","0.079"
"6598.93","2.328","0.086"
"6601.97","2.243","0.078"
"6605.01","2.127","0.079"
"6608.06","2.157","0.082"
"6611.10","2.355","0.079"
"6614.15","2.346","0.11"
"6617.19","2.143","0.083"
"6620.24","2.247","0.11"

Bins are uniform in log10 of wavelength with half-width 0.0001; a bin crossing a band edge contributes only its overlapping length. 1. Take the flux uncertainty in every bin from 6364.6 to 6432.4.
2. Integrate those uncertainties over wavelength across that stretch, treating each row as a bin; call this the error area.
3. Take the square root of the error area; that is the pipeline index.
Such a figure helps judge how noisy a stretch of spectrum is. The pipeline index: 3.30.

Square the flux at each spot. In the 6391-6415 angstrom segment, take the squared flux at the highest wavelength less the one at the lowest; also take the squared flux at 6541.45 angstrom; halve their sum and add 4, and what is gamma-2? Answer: 6.5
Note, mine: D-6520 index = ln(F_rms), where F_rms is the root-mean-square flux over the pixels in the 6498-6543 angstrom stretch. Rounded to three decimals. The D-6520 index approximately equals 0.804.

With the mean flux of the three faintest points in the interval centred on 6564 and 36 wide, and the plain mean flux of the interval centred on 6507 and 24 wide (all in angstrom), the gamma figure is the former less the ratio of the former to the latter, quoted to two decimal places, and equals 1.12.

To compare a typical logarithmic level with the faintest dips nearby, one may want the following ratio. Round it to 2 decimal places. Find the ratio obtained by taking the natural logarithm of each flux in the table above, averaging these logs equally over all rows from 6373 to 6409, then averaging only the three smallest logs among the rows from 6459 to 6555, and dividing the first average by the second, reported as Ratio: 1.12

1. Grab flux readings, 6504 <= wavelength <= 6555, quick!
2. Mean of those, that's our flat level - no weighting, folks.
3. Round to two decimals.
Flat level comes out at 2.26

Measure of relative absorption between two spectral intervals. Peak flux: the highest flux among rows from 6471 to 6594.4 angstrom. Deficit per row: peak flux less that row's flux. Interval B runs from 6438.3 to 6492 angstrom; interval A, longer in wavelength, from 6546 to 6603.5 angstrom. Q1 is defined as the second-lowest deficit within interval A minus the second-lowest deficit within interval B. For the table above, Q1 -0.77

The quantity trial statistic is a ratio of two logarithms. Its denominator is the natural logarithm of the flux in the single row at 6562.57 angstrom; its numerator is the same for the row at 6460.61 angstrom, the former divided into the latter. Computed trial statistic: 0.78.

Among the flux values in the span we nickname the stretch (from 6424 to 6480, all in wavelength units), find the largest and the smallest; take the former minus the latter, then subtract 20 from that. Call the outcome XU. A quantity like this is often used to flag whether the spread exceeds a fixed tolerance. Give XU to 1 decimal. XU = -19.5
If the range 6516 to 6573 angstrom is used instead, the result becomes -18.7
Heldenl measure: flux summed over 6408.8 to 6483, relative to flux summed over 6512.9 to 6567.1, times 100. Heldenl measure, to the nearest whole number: 128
